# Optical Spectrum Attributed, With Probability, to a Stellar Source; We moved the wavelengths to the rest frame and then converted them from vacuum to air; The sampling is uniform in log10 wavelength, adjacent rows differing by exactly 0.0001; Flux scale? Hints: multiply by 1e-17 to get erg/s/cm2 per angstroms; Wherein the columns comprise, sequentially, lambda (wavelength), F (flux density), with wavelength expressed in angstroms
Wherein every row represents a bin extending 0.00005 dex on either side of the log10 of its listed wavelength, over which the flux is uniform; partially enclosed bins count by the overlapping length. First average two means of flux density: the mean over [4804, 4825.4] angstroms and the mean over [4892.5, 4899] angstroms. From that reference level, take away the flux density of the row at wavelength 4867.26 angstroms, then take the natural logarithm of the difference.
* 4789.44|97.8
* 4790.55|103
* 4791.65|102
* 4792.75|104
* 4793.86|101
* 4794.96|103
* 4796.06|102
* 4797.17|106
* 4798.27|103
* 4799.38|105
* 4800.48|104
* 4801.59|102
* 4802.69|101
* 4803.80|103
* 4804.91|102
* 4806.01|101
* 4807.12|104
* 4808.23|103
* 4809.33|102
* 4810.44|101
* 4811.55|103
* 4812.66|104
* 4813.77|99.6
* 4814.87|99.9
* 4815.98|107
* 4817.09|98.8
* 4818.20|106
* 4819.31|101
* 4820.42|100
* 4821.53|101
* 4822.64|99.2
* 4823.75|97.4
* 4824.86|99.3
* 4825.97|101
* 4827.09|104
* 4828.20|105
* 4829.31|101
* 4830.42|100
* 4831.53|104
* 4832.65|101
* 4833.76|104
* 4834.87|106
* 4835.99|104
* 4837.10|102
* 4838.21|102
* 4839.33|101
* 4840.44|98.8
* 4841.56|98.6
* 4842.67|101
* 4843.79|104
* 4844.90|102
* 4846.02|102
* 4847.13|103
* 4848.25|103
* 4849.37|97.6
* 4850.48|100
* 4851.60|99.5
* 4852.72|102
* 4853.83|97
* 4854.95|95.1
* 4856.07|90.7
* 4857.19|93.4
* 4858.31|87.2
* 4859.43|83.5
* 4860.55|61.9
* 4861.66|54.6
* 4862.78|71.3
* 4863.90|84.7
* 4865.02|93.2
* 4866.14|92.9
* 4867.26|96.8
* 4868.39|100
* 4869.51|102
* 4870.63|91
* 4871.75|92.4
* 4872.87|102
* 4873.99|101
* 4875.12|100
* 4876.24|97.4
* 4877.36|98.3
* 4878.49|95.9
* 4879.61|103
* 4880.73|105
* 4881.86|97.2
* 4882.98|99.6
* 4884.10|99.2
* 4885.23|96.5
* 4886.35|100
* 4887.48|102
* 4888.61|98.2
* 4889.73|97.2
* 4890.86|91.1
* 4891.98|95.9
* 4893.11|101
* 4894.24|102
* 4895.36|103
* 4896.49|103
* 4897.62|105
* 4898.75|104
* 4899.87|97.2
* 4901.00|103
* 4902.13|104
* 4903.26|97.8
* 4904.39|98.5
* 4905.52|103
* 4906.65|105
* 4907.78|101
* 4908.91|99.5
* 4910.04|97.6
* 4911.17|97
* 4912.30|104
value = 1.7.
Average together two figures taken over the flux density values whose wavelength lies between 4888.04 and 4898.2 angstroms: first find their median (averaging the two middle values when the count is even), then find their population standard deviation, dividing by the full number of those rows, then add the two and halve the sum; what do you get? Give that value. 52.6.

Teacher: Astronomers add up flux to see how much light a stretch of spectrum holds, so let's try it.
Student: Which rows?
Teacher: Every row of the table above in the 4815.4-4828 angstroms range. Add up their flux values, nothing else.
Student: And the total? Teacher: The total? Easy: 1115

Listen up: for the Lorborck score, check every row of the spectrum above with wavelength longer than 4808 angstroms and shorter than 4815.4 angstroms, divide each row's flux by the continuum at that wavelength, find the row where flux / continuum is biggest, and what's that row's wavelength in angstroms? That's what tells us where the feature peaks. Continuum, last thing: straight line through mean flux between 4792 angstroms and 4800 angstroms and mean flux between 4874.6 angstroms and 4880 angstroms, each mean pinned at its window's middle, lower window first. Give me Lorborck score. 4812.66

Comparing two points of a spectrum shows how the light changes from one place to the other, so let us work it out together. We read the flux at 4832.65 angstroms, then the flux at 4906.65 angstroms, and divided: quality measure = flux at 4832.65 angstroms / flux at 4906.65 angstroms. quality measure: 0.962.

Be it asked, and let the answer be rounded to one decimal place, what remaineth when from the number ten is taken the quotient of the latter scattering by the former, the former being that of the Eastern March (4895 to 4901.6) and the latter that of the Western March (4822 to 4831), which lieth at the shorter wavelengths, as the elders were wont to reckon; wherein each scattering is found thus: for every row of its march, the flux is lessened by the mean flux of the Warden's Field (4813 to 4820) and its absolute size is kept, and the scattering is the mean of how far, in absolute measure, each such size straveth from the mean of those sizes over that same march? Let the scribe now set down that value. 9.3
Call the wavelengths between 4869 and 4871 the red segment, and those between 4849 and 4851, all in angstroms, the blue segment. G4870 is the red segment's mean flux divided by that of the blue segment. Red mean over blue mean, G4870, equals 0.98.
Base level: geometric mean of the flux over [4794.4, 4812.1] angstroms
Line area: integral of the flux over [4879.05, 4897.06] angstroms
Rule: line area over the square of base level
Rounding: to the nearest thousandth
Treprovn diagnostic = 0.170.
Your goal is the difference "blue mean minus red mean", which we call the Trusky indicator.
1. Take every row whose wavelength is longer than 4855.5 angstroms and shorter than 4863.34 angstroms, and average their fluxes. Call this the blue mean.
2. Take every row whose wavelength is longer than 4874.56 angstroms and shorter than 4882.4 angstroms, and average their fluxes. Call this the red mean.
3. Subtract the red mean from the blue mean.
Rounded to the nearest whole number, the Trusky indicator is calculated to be -22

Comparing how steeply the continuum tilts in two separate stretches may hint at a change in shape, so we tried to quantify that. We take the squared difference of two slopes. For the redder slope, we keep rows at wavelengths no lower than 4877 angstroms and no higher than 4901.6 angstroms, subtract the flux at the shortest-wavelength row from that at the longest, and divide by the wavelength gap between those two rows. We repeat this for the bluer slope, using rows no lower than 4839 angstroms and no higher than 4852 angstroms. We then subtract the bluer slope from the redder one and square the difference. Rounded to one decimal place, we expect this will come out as 0.1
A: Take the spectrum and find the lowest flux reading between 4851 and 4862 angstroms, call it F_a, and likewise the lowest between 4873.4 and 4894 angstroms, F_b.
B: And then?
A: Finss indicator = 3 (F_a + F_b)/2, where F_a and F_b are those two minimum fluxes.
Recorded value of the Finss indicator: 219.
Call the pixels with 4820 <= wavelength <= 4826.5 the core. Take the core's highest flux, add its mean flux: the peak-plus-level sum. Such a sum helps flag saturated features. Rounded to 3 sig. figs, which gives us 201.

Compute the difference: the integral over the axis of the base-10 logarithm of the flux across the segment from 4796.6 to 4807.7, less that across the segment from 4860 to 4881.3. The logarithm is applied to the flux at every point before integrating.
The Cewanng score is -19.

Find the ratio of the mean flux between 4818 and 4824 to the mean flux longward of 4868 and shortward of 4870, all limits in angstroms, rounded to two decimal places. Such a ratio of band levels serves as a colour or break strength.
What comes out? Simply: 1.00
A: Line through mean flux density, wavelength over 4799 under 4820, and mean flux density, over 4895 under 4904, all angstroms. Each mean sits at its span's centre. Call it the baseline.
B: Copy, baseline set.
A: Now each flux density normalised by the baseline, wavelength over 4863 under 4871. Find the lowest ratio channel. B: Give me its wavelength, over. 4863.90 angstroms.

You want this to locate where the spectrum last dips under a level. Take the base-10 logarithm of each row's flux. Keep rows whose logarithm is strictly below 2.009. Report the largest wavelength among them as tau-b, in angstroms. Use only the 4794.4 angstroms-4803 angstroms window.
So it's 4802.69 angstroms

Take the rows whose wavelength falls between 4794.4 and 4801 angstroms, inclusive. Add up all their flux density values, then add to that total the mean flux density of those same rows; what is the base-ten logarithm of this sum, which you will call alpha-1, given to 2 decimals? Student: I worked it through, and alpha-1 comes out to 2.86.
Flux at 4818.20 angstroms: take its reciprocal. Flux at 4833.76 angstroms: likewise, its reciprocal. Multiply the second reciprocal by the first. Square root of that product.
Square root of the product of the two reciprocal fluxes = 0.0095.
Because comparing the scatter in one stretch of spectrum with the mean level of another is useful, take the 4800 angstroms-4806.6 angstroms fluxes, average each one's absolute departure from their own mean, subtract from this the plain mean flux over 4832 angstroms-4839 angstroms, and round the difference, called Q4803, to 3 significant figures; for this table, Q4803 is -102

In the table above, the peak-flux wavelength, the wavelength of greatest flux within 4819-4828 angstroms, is 4827.09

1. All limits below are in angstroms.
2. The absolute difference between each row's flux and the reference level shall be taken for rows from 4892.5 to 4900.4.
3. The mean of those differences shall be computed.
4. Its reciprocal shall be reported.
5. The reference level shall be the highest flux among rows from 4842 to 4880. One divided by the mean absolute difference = 0.47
